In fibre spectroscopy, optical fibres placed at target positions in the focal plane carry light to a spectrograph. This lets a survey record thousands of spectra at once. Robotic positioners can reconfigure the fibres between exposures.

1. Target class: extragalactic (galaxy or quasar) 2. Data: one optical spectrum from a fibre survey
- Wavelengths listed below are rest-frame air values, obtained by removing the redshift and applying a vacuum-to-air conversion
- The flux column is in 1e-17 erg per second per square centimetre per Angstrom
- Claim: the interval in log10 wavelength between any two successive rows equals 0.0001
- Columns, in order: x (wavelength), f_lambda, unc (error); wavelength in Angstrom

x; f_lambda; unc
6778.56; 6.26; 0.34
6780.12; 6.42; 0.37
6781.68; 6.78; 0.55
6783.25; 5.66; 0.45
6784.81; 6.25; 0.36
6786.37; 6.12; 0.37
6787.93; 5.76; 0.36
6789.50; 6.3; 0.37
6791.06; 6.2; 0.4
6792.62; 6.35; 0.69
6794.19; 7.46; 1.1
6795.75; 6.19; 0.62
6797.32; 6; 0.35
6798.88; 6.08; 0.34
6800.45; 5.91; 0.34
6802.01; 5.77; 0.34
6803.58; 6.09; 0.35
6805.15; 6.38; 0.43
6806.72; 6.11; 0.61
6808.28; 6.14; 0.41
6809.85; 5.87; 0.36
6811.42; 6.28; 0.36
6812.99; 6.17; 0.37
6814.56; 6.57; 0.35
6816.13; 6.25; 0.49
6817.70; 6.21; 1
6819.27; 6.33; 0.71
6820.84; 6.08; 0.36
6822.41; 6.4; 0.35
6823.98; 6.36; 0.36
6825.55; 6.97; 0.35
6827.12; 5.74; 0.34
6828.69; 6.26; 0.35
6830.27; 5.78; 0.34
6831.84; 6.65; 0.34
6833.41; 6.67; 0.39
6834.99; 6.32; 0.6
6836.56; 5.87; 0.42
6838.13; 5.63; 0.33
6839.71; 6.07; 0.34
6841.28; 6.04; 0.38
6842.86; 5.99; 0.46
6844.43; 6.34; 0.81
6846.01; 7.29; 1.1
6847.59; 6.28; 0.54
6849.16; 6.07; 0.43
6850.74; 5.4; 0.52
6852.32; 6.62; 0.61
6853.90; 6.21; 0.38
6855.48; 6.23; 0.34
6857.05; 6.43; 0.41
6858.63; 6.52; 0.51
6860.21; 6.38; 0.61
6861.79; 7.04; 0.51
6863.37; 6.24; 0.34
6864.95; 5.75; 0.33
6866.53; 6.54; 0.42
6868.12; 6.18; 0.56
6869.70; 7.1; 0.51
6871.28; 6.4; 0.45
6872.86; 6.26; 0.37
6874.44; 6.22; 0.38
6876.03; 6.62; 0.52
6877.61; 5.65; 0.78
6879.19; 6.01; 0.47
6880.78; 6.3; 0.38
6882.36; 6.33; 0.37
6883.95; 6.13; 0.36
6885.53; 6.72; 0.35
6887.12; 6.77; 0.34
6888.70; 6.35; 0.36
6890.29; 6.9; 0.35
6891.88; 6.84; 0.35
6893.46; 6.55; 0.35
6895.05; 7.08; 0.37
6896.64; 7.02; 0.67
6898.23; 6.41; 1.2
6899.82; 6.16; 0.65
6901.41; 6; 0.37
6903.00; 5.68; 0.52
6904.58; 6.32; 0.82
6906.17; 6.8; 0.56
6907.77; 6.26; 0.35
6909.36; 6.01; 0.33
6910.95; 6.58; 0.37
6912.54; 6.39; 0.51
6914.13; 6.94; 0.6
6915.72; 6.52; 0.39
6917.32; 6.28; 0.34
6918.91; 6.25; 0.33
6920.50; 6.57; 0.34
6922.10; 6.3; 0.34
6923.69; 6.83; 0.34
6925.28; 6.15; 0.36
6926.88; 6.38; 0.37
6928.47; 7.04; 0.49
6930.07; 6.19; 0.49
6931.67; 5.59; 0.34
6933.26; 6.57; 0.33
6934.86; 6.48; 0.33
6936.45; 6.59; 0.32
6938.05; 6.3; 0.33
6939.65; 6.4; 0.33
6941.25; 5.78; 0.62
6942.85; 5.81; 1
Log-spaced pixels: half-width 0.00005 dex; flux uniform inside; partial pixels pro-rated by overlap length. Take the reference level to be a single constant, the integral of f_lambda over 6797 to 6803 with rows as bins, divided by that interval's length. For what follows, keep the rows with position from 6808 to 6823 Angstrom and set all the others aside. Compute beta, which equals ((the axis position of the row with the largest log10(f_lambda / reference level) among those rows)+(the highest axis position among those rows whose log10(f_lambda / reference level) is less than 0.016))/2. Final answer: 6817.7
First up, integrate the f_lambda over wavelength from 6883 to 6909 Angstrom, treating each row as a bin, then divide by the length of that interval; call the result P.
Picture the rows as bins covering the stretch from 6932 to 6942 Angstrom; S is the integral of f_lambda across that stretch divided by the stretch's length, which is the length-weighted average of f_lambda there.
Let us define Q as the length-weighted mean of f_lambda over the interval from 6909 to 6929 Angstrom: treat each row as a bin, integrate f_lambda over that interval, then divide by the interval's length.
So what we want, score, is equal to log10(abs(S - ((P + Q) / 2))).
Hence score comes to -0.78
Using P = 6.49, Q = 6.49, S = 6.322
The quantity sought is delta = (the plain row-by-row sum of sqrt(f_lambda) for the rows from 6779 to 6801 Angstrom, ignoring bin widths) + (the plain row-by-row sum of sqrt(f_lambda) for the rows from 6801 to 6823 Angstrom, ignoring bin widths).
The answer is 69.8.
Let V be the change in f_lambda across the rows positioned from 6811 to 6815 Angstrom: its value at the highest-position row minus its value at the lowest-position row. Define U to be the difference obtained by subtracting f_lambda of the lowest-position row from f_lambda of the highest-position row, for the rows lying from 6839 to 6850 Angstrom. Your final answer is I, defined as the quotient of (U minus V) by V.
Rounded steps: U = 0.000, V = 0.29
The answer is -1.0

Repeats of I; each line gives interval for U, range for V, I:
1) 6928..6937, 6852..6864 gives 0.2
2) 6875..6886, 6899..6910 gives -1.7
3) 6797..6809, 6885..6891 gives -0.2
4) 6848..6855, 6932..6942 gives -1.2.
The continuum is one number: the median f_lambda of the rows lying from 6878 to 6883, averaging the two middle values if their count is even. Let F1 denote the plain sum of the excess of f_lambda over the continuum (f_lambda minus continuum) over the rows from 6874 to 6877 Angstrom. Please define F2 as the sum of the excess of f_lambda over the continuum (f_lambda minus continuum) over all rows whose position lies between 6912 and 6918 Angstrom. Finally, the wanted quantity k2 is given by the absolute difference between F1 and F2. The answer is 0.7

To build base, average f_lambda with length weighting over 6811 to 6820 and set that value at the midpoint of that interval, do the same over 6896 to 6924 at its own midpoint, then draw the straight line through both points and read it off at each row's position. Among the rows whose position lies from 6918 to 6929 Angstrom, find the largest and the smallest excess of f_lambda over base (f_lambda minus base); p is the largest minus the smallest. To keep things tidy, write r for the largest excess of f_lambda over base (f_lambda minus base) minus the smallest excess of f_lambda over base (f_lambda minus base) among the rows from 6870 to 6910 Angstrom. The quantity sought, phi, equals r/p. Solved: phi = 1.6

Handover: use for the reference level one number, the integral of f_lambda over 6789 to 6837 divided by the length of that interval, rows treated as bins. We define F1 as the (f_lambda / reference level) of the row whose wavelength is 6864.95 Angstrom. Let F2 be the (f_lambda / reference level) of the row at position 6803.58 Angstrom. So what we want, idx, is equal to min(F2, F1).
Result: 0.920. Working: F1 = 0.920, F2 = 0.97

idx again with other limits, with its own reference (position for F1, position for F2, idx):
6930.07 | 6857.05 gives 0.990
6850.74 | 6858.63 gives 0.864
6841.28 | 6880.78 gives 0.966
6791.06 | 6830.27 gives 0.924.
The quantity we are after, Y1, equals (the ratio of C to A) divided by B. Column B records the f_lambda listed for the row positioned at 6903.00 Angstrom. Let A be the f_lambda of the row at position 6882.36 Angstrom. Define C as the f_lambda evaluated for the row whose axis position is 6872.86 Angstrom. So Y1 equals 0.174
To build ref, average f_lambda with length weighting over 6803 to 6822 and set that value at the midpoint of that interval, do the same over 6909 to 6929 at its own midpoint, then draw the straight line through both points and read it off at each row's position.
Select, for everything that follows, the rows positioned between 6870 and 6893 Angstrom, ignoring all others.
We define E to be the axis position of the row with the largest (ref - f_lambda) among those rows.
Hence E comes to 6877.61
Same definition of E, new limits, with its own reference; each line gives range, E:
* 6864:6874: 6864.95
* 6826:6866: 6850.74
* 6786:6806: 6802.01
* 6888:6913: 6903.00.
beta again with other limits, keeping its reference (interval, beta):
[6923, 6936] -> 6930.1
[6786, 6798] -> 6795.8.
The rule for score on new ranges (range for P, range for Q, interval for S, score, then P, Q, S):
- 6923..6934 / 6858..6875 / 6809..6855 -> -0.76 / 6.39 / 6.42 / 6.231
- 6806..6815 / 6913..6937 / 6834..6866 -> -1.16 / 6.18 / 6.44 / 6.242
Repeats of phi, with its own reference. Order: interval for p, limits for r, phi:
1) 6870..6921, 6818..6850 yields 1.2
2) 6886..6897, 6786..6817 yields 2.3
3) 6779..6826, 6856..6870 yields 0.8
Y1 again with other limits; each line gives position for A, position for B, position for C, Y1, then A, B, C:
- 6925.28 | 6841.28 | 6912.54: 0.172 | 6.15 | 6.04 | 6.39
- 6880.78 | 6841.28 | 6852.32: 0.174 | 6.3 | 6.04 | 6.62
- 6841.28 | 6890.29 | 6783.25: 0.136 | 6.04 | 6.9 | 5.66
